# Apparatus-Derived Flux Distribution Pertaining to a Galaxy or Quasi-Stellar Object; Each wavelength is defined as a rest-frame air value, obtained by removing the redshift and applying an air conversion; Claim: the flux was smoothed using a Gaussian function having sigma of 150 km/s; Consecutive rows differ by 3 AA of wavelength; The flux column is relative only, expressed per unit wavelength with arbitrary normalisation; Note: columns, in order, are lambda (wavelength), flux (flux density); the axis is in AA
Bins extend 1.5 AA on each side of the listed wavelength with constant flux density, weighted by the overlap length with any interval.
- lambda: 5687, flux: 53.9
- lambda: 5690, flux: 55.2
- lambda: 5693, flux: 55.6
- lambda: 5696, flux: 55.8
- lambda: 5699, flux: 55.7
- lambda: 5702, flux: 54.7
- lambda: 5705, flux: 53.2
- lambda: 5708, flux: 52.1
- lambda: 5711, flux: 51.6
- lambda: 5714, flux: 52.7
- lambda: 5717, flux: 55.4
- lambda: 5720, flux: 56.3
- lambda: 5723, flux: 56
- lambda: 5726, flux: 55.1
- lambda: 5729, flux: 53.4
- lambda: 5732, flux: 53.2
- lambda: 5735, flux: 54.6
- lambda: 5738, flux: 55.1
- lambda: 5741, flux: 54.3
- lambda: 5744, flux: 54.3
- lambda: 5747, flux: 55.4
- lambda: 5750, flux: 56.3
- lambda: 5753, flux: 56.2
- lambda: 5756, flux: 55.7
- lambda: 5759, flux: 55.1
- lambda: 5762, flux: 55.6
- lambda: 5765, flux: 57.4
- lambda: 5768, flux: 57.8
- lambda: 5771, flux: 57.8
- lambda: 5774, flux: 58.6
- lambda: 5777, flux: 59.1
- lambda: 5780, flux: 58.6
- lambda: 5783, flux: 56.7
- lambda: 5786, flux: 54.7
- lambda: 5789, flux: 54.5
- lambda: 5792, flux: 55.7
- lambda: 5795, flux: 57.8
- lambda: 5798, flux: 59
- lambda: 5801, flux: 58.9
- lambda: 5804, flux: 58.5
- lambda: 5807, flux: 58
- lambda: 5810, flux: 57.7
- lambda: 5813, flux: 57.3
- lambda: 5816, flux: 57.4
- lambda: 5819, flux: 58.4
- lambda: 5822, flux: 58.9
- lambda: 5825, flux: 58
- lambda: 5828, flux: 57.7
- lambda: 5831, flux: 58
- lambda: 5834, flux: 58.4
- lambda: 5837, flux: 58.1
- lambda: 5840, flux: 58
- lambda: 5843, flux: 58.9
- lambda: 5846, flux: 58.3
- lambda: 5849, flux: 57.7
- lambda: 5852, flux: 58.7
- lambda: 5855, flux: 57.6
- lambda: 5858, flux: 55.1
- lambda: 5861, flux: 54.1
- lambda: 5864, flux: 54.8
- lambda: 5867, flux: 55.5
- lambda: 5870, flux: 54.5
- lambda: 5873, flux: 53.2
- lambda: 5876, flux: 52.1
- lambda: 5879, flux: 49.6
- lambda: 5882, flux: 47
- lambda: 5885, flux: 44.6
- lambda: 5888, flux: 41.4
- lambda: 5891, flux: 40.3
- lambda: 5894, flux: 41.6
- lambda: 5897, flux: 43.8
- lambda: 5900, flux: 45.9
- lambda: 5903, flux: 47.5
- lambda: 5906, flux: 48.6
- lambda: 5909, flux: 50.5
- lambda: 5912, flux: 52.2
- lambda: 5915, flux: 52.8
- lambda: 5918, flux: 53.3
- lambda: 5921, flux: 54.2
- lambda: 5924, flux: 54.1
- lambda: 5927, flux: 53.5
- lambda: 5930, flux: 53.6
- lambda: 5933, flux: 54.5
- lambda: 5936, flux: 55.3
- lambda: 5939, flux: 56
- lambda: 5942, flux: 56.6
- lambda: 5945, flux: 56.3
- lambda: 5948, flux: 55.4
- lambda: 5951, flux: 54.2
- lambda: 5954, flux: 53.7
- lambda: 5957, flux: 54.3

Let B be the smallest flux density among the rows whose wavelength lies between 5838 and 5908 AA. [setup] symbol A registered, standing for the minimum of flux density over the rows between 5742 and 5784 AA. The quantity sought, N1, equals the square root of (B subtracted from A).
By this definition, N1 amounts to 3.7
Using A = 54.3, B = 40.3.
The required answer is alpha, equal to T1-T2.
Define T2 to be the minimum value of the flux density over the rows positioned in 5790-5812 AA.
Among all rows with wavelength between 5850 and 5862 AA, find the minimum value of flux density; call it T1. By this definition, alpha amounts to -1.6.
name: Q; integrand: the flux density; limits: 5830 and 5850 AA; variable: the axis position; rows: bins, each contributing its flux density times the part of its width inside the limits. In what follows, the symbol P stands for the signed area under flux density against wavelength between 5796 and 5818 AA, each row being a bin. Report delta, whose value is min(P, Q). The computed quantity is 1164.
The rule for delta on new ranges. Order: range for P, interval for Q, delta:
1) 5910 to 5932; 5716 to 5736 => 1097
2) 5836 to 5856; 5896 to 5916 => 976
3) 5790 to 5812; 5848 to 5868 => 1124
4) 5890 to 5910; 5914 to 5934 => 909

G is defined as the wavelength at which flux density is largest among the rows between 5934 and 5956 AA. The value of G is 5942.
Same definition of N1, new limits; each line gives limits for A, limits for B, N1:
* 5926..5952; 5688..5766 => 1.4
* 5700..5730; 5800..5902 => 3.4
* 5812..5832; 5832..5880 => 2.8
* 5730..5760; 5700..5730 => 1.3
